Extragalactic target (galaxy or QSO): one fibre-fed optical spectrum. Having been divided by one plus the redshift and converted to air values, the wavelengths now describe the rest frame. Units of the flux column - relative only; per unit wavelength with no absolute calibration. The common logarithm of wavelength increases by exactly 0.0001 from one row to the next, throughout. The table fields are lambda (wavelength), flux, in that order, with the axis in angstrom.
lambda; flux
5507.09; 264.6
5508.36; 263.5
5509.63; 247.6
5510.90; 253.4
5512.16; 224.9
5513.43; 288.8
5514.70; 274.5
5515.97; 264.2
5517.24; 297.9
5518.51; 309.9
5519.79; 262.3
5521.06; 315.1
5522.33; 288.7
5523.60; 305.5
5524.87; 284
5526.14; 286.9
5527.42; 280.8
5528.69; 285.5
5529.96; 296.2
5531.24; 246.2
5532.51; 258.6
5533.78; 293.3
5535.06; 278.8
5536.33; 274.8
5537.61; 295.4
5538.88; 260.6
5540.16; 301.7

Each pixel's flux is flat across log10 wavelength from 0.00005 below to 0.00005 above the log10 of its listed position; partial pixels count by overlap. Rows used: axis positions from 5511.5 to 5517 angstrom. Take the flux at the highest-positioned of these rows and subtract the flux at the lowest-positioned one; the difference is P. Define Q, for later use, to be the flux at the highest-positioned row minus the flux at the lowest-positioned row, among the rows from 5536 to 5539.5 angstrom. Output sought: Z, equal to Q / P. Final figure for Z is -0.4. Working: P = 39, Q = -14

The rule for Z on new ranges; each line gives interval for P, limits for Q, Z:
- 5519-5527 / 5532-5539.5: 0.1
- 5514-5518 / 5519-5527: 1.1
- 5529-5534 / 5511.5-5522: -31.1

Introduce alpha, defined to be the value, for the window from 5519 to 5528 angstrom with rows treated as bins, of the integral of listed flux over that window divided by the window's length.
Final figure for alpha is 289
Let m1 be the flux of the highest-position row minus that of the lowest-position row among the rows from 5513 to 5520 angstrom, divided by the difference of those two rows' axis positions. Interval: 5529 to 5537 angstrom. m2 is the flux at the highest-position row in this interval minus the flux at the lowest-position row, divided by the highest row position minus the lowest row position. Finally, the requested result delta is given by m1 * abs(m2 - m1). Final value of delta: -3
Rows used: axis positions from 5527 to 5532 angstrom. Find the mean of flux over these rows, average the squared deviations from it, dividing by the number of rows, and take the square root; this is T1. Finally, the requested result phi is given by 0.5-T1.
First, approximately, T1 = 18.7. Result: -18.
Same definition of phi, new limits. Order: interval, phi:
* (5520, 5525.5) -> -12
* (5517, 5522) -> -20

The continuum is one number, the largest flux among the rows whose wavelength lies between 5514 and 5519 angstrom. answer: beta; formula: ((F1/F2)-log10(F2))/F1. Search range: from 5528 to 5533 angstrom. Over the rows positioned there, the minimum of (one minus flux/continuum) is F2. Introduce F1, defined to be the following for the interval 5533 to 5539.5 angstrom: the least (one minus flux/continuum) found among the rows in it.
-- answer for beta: 52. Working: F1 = 0.047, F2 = 0.044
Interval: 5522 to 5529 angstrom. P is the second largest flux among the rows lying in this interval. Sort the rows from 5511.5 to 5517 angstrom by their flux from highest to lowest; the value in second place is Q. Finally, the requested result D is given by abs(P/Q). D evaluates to 1.052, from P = 288.7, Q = 274.5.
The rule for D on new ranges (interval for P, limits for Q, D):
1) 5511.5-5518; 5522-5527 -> 1.000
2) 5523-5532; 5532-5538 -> 1.010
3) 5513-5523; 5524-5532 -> 1.080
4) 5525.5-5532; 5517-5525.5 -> 0.926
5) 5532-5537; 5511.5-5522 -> 0.900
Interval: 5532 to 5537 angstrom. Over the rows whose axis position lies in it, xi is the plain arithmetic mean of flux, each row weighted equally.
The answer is 276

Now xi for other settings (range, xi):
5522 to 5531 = 290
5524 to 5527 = 285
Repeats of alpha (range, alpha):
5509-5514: 254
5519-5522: 289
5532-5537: 277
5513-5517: 277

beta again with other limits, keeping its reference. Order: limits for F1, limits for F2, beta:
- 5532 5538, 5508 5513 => 24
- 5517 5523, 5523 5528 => -40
